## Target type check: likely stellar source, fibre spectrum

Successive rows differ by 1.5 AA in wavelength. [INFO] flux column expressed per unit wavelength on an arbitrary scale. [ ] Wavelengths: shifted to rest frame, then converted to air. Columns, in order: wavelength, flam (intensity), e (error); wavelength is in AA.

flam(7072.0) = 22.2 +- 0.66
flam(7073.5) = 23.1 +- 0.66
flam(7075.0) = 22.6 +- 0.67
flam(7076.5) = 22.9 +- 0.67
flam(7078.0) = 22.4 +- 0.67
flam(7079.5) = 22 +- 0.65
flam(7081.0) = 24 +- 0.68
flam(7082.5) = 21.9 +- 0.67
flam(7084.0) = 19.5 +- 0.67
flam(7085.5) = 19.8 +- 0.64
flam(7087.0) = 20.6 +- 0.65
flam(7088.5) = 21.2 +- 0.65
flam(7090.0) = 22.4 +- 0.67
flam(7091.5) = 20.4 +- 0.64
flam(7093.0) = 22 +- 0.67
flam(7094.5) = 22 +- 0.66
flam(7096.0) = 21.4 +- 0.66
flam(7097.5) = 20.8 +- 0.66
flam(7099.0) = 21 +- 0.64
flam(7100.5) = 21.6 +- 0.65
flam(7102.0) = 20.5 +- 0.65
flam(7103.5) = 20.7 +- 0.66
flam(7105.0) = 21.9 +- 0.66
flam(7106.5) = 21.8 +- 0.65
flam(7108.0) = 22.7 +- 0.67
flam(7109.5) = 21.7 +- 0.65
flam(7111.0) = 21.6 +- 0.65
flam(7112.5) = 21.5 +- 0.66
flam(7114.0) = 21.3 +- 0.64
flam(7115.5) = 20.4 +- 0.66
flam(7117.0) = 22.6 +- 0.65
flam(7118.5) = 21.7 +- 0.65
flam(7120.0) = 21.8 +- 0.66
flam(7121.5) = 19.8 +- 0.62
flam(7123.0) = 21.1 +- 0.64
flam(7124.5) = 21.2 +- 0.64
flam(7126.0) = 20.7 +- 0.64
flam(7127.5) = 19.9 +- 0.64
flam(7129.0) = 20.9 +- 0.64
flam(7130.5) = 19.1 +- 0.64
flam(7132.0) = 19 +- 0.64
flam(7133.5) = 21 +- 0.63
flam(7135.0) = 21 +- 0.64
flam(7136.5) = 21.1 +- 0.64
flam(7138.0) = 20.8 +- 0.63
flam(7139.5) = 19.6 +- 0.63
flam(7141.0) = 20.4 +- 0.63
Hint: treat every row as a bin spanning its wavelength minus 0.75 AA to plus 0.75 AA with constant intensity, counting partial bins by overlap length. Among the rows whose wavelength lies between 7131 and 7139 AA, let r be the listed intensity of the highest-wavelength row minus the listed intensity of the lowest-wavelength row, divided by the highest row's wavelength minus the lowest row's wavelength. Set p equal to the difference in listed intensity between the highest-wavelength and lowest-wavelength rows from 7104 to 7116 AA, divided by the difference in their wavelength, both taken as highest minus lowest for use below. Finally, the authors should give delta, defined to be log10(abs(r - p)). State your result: -0.4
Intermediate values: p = -0.14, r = 0.3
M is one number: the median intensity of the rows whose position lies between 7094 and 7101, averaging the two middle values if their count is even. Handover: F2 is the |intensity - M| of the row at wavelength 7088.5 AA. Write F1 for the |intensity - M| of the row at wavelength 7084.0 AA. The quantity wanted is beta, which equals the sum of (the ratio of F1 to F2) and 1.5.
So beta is 11.0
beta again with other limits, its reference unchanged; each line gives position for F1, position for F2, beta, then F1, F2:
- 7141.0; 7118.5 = 4.8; 1.00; 0.3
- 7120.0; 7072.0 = 2.0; 0.40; 0.8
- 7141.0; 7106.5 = 4.0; 1.00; 0.4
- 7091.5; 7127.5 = 2.2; 1.00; 1.5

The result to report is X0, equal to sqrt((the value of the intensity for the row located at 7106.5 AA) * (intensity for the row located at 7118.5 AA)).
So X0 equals 21.7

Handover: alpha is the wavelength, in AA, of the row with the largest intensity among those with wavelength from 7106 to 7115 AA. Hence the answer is 7108.0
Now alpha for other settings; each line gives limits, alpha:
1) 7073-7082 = 7081.0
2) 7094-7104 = 7094.5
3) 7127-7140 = 7136.5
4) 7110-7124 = 7117.0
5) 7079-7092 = 7081.0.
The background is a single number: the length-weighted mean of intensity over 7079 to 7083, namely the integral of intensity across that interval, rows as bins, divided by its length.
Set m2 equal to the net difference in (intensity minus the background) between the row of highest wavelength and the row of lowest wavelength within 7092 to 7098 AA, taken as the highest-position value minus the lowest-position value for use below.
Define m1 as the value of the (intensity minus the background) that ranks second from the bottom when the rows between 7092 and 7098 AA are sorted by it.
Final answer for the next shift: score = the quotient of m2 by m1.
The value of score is 0.9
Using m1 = -1.3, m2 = -1.2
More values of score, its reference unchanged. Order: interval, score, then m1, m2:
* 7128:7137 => -0.1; -3.6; 0.2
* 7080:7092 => 1.2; -2.9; -3.6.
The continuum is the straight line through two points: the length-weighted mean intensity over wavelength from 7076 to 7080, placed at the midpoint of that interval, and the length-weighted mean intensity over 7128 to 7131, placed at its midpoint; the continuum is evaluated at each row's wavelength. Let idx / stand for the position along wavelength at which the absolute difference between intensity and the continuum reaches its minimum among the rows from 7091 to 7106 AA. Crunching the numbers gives 7100.5 AA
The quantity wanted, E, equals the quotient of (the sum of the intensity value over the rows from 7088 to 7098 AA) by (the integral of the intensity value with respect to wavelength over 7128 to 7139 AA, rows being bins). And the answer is 0.670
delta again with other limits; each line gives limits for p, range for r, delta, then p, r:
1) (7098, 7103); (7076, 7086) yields -0.8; -0.17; -0.3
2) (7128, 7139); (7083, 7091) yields -0.3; -0.01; 0.5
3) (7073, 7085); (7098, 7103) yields -0.8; -0.34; -0.2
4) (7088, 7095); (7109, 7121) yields -0.9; 0.13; 0.0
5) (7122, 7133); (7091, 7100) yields -0.5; -0.23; 0.1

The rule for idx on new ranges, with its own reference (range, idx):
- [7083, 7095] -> 7093.0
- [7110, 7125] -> 7115.5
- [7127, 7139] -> 7127.5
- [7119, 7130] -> 7127.5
